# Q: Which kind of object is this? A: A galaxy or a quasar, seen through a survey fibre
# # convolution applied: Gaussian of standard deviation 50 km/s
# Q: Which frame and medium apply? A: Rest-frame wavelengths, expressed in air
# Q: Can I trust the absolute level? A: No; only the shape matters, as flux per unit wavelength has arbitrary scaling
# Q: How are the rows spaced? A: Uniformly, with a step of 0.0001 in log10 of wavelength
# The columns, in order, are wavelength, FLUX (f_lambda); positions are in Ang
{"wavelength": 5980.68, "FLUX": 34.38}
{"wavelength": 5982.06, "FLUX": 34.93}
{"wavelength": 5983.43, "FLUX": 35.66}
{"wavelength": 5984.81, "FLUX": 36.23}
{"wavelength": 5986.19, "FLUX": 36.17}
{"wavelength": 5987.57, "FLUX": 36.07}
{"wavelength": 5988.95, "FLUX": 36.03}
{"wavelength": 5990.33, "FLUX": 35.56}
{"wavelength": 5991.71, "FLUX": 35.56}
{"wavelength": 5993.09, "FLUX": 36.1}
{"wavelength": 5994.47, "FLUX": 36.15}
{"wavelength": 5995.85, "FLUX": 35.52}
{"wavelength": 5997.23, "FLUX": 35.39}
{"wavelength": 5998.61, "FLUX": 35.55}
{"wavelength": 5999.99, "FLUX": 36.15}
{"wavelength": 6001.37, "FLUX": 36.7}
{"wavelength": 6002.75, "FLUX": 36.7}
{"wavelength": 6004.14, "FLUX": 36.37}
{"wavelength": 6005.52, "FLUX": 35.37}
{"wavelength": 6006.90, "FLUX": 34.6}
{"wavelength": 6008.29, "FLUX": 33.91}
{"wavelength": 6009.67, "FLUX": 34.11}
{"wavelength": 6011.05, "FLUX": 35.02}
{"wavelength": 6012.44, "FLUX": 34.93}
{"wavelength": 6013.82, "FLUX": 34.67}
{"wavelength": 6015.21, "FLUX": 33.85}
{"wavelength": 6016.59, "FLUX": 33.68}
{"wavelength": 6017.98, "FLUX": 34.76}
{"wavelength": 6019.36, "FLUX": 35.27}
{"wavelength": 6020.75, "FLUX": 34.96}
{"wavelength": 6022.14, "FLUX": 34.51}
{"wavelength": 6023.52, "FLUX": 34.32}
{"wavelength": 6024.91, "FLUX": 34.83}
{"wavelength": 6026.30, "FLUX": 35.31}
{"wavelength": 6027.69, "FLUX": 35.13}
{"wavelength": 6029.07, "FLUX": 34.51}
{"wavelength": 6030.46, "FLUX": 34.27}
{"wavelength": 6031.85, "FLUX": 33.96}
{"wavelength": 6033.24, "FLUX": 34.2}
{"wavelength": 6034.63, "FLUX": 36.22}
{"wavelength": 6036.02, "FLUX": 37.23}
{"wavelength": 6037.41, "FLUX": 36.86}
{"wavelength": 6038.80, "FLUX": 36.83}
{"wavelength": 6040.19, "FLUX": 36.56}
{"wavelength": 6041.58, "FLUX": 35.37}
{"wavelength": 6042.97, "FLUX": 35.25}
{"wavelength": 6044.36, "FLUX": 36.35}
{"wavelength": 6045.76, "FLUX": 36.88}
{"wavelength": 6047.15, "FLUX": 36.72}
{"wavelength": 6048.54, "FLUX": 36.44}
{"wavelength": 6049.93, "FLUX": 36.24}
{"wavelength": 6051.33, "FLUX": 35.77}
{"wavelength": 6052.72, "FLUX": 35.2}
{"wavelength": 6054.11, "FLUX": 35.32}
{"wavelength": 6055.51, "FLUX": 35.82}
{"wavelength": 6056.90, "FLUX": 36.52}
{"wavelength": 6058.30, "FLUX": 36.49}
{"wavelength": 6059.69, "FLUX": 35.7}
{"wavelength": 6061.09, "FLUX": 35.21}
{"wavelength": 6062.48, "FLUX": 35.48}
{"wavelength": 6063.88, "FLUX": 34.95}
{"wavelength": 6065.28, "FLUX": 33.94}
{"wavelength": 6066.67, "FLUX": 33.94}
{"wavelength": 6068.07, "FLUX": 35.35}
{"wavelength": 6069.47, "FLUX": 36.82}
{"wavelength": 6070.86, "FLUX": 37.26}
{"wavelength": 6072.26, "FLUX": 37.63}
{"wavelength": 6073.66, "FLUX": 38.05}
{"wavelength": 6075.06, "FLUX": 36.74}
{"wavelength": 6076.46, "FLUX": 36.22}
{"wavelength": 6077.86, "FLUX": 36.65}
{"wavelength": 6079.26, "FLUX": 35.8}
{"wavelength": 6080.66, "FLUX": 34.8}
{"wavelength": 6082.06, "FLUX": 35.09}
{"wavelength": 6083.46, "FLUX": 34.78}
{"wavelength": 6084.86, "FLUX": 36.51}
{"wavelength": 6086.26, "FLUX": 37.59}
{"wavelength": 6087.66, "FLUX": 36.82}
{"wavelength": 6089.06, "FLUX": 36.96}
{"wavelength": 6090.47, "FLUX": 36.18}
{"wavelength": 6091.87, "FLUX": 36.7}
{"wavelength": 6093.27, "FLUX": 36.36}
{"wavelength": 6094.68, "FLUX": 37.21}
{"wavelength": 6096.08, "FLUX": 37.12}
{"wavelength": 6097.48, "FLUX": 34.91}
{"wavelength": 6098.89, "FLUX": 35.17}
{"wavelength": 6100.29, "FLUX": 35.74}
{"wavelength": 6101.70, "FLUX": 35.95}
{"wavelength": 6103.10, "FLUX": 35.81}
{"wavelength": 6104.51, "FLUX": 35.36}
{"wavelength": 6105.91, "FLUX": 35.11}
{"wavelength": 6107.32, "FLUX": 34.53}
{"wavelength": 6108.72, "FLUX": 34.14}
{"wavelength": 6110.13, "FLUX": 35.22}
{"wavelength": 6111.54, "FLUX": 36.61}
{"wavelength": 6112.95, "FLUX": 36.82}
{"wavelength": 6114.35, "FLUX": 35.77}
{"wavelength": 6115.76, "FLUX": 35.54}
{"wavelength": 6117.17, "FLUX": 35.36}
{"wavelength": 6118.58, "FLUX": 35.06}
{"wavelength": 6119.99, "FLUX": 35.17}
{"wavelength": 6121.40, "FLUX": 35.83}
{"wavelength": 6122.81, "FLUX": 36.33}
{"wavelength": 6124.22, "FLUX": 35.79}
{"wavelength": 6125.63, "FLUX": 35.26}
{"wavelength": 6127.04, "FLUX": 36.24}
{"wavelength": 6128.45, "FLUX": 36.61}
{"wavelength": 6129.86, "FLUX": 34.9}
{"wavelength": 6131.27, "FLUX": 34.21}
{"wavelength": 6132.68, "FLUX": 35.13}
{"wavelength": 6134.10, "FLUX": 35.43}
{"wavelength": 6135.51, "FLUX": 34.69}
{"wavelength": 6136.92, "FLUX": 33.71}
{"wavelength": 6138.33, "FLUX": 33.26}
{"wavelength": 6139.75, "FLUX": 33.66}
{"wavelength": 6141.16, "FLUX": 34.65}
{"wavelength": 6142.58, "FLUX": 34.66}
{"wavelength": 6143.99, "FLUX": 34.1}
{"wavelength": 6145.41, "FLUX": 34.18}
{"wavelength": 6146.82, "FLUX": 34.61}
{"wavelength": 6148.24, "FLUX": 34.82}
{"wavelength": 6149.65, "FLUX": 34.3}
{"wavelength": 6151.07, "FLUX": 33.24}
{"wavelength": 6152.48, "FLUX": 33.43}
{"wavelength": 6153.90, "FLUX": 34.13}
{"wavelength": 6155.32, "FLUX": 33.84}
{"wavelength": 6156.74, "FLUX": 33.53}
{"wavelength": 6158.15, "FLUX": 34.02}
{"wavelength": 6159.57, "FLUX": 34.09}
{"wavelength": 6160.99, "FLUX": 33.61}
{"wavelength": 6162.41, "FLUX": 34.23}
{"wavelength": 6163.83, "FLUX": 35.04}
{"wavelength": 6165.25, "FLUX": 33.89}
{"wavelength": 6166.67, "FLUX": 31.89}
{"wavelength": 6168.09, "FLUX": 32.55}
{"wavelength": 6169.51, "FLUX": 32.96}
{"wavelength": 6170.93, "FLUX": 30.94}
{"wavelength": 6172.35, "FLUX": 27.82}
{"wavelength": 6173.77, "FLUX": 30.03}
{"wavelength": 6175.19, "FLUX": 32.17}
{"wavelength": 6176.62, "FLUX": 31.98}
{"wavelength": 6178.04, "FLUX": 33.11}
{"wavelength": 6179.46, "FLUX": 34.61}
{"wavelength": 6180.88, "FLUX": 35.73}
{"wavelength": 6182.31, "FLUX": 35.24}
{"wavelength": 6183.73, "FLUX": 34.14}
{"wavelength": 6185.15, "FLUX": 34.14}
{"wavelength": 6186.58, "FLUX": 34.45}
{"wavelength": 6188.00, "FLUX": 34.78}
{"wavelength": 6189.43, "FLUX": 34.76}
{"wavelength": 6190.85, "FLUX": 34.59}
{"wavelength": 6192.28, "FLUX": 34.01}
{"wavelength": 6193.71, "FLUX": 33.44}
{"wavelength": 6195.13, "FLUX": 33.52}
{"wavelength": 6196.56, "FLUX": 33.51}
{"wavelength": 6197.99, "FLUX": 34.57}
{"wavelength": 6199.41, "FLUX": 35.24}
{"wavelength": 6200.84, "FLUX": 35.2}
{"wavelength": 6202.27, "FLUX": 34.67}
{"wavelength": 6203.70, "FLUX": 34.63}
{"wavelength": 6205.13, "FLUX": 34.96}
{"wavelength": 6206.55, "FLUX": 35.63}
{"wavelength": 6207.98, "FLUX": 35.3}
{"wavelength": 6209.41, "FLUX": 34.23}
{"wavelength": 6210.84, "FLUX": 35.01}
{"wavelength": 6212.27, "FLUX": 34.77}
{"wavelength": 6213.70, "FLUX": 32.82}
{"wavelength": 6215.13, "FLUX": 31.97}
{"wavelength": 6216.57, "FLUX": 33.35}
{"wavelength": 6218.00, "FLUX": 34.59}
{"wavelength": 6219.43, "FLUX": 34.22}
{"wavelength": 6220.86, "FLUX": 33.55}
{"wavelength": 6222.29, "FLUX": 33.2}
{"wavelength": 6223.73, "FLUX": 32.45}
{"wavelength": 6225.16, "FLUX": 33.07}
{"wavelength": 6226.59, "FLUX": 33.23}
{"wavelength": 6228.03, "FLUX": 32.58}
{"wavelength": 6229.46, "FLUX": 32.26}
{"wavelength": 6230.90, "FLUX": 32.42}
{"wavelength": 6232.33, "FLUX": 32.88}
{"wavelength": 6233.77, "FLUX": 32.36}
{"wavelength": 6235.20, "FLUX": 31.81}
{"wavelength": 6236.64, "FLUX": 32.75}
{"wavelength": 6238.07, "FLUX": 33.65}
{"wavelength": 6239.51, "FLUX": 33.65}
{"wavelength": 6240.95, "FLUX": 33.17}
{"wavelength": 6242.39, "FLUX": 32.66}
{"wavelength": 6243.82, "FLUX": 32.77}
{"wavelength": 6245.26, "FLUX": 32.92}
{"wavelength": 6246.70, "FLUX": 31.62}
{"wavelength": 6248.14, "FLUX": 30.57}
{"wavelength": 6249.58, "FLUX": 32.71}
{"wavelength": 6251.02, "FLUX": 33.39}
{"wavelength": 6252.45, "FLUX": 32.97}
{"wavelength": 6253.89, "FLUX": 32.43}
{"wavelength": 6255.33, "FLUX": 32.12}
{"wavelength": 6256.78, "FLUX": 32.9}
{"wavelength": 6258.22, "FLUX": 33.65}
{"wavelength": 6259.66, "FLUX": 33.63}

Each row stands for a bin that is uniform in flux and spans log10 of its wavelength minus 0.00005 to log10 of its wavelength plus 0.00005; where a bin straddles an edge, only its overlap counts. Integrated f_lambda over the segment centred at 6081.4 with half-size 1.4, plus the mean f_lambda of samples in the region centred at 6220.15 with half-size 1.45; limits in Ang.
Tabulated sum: 132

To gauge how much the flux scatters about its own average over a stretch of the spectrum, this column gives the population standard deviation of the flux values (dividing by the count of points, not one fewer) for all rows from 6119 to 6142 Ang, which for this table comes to 1.0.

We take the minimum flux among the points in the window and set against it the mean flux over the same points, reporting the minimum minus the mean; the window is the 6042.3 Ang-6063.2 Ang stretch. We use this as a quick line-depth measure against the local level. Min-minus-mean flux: -0.8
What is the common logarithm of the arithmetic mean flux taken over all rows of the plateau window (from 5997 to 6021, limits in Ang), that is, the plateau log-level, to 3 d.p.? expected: 1.545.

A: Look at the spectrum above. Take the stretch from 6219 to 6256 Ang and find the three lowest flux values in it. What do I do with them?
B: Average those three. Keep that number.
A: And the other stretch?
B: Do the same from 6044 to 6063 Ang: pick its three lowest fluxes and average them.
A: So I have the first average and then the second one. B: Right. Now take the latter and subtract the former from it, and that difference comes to 4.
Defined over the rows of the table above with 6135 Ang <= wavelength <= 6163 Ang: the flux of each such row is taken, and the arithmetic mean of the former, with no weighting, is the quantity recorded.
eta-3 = 34.0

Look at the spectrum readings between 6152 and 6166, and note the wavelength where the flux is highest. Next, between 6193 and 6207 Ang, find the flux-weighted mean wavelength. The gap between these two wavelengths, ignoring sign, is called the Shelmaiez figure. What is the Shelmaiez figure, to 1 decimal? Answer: 36.4 Ang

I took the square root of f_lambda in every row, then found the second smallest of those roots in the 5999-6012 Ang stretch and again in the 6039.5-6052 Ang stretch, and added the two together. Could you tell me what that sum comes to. 11.8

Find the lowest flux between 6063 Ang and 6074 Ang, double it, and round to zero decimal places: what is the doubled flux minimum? 68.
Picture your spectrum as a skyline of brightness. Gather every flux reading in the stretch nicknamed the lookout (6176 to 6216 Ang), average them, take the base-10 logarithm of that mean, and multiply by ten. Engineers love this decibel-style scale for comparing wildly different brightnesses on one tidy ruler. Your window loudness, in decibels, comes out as 15.4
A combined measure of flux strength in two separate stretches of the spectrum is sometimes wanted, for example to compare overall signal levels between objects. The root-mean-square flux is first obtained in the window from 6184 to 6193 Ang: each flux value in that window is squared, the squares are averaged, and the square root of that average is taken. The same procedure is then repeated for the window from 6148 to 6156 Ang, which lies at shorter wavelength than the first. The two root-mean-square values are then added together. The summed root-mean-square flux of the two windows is 68.4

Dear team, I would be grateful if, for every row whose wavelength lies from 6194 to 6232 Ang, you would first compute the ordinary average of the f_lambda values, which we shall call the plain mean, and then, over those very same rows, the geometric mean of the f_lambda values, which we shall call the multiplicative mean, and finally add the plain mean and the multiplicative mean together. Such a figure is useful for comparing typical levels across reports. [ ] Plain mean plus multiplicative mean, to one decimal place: 67.7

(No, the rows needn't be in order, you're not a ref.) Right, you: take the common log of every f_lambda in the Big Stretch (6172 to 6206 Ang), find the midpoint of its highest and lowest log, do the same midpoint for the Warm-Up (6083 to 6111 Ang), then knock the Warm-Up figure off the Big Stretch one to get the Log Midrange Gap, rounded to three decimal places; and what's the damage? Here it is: -0.055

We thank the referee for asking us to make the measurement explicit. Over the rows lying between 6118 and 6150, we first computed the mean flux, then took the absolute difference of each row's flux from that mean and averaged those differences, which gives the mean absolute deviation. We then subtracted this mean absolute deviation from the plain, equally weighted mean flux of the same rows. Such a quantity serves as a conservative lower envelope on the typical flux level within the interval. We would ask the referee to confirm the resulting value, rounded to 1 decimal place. 34.2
